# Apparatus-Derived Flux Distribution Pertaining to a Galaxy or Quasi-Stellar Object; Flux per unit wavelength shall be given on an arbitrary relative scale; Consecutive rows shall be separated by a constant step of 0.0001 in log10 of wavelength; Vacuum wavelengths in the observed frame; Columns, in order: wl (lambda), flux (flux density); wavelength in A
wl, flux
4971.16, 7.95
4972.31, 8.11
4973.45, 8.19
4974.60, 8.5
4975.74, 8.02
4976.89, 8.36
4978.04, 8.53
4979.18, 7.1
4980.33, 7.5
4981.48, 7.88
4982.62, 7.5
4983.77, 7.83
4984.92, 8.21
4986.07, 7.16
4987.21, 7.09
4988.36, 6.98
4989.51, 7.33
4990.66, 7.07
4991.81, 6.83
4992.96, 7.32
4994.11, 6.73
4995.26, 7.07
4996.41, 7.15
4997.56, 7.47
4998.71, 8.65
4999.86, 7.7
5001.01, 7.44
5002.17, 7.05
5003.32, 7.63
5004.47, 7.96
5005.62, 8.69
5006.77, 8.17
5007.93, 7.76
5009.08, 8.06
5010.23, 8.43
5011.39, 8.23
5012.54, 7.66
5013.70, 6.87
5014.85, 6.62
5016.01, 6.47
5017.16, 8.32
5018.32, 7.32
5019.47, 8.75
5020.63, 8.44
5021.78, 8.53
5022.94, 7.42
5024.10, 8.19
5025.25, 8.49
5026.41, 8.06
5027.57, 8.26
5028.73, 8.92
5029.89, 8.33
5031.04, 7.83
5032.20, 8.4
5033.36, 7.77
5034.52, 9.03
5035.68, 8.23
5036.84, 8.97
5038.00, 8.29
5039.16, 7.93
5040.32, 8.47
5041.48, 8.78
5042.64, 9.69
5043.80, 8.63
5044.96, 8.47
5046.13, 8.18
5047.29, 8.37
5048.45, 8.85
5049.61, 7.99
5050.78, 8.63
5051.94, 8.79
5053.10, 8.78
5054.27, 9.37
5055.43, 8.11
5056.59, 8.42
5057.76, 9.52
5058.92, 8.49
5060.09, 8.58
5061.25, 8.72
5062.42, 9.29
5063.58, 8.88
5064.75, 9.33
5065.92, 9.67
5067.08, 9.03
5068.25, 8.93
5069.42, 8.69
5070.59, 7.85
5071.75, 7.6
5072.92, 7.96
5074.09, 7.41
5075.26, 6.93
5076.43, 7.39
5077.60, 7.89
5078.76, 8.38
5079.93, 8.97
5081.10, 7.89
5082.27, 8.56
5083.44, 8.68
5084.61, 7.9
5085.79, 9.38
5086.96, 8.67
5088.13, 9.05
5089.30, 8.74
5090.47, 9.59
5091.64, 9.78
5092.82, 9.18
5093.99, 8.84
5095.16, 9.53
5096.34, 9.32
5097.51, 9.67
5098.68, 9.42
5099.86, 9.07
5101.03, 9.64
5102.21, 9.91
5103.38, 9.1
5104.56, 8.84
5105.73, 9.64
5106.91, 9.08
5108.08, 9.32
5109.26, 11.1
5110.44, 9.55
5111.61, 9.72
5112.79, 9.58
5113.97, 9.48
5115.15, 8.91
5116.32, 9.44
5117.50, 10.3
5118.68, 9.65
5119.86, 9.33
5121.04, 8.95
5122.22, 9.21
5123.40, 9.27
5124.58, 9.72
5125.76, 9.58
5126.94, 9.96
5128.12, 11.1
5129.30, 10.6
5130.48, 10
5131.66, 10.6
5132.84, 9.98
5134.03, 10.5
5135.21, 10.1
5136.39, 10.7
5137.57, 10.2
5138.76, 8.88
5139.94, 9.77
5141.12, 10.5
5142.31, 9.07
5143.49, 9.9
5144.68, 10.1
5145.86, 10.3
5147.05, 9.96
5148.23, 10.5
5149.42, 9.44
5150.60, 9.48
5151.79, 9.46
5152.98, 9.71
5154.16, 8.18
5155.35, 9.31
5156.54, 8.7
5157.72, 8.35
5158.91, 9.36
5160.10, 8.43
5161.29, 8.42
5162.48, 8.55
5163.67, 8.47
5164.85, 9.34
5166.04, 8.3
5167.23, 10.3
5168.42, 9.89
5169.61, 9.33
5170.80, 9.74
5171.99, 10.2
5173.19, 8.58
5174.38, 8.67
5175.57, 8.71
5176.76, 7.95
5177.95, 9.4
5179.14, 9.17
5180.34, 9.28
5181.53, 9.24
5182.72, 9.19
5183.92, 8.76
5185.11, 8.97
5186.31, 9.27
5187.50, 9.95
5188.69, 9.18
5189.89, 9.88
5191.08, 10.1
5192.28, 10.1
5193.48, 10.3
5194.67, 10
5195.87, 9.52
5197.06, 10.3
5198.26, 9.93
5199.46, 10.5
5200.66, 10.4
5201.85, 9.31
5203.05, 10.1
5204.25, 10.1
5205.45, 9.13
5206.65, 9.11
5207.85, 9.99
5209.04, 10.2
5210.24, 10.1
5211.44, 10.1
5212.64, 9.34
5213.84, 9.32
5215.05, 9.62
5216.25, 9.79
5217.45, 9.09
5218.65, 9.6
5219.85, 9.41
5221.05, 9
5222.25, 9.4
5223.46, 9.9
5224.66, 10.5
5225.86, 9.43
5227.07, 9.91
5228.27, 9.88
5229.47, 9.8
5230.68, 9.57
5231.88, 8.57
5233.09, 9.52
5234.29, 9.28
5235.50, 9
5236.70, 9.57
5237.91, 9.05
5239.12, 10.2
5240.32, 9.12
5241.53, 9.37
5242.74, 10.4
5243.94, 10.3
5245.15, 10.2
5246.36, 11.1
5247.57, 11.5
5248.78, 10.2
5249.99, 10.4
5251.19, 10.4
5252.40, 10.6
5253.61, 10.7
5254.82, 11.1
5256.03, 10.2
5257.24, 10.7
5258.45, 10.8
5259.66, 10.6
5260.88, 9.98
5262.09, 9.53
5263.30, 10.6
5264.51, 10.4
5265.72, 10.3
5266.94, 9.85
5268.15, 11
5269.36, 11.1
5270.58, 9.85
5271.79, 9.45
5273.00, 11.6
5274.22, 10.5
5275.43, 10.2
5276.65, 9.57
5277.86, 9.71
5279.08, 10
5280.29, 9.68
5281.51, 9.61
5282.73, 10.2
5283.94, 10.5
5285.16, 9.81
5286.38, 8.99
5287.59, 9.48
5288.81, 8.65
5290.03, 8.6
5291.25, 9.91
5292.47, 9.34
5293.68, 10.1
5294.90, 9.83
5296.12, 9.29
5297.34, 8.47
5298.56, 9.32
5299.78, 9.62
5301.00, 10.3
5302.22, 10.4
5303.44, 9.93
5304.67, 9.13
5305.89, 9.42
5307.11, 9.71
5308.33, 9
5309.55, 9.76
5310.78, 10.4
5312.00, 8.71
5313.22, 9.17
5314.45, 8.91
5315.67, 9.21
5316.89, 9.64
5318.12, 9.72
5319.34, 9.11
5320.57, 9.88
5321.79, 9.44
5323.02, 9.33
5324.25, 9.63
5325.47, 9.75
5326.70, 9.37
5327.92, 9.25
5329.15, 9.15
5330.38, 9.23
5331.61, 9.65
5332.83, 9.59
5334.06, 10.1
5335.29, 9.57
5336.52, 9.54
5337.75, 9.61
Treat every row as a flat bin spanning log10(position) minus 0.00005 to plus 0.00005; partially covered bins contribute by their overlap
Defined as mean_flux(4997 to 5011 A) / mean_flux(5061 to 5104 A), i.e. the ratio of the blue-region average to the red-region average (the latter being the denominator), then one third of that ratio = 0.301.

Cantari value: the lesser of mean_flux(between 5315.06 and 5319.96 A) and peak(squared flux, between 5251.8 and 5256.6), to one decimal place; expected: 9.4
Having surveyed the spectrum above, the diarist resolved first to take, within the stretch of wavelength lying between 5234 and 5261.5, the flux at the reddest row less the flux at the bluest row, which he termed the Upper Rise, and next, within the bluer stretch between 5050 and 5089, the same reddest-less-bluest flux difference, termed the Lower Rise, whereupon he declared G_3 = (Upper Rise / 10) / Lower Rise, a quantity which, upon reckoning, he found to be 0.17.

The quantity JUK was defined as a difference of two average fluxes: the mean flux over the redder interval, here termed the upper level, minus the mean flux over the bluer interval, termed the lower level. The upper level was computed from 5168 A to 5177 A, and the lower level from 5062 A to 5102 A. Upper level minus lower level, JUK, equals 0.4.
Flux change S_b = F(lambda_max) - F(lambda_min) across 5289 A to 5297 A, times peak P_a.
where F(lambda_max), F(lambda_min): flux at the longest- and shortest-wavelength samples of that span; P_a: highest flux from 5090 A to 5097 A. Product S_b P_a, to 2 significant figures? 6.7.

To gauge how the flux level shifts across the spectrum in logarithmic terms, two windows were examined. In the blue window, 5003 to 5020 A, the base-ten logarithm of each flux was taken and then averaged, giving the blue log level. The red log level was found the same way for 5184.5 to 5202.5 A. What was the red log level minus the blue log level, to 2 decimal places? 0.10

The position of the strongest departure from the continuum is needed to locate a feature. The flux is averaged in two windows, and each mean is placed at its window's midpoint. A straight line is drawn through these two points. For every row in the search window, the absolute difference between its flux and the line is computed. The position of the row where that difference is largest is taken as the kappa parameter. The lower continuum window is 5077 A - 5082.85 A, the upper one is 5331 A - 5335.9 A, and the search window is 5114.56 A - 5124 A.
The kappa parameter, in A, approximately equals 5117.50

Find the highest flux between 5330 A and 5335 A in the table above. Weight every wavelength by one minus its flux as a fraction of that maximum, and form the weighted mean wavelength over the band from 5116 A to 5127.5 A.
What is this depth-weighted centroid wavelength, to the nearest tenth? 5121.6 A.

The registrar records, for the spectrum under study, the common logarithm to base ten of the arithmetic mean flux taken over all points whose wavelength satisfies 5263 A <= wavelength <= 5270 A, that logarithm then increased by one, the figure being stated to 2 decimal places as 2.02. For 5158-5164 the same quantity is 1.94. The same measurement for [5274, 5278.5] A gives 2.00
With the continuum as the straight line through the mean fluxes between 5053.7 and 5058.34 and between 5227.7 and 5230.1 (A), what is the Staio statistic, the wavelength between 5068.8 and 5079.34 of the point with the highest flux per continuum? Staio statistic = 5069.42 A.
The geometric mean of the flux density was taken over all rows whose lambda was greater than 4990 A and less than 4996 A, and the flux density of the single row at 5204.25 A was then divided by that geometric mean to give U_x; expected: 1.44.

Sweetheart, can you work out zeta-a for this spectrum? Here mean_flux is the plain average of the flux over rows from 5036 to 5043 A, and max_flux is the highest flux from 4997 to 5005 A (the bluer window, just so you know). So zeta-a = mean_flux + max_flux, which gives 17.3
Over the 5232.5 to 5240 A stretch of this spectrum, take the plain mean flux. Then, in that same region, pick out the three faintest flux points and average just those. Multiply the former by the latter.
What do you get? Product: 86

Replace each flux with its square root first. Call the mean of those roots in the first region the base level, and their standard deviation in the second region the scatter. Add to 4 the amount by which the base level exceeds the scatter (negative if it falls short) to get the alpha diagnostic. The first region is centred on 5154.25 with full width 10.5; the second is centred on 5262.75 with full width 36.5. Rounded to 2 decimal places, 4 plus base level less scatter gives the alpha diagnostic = 6.93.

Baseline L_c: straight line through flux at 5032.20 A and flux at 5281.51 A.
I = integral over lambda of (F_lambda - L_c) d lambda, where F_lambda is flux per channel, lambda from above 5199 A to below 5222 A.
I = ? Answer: 10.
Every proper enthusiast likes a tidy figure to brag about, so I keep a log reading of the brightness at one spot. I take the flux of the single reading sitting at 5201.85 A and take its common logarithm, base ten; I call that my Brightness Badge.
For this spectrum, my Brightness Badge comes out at 0.969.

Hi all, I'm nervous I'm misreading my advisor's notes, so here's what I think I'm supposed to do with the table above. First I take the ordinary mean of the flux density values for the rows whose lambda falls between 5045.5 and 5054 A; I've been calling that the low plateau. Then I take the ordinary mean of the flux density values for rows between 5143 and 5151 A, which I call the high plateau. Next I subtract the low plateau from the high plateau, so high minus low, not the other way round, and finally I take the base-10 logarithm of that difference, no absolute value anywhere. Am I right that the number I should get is 0.16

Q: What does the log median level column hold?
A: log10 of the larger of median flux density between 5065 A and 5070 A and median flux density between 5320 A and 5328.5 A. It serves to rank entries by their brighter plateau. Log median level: 0.97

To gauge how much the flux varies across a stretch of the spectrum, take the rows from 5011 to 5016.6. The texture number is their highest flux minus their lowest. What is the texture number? 1.76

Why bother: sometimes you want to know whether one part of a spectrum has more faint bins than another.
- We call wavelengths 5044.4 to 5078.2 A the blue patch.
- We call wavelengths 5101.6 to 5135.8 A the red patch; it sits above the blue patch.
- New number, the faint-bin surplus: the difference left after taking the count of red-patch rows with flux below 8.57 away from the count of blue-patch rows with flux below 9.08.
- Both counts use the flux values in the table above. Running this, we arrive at 24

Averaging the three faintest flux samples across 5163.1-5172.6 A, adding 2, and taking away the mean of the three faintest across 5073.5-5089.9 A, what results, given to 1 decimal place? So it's 3.5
